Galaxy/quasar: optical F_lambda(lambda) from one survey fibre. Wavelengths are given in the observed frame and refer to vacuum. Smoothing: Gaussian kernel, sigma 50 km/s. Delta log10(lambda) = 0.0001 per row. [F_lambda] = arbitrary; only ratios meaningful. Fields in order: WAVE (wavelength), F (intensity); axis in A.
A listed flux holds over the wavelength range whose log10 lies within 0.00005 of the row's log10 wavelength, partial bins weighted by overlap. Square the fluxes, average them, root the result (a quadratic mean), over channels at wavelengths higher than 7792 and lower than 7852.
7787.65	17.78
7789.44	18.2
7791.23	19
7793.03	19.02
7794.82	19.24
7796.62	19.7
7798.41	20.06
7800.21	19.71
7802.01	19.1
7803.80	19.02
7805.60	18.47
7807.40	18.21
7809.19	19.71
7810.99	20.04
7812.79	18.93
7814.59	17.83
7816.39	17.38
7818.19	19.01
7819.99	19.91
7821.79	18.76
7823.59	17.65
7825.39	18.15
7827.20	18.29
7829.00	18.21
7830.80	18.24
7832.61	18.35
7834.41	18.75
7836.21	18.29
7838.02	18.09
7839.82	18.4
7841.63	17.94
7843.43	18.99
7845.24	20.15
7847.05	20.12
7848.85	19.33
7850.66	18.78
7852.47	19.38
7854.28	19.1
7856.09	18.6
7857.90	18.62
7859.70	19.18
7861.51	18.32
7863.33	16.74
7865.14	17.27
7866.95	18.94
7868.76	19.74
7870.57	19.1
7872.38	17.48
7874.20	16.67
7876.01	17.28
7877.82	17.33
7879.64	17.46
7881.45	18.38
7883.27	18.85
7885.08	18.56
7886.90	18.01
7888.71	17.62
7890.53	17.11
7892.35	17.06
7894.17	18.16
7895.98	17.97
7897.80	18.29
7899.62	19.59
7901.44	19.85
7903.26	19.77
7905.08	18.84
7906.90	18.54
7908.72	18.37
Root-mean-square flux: 18.86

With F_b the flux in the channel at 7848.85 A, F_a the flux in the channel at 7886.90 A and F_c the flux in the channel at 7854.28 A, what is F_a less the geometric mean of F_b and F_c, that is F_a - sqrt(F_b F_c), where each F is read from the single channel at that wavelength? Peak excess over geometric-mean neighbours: -1.2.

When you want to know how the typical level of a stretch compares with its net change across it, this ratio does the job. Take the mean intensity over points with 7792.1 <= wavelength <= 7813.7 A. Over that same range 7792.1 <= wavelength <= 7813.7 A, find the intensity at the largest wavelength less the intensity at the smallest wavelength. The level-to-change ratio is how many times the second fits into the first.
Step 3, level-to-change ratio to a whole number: -214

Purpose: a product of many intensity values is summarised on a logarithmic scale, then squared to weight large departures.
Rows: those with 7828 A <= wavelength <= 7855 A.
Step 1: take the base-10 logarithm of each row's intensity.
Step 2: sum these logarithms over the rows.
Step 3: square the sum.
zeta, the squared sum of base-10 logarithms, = 365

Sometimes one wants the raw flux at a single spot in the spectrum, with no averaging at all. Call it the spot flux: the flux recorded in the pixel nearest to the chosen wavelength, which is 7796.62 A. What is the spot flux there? 19.7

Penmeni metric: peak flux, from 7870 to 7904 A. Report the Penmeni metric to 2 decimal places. 19.85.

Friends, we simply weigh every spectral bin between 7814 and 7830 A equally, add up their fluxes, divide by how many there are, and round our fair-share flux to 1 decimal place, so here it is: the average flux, 18.4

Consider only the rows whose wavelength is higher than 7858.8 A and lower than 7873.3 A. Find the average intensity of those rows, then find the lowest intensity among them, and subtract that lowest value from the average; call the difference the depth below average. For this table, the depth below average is 1.6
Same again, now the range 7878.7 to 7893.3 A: 0.8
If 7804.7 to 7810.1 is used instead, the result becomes 0.6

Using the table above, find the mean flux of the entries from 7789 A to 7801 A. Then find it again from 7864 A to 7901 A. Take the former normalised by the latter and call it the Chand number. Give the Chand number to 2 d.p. 1.07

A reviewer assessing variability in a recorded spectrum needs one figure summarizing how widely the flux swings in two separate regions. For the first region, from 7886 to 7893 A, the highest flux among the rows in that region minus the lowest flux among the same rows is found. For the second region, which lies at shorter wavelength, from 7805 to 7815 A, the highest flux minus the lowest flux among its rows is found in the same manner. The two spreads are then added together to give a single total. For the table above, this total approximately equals 3.2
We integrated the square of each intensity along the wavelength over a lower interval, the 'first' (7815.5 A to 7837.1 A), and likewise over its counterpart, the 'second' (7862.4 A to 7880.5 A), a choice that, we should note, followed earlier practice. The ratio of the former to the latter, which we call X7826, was 1.3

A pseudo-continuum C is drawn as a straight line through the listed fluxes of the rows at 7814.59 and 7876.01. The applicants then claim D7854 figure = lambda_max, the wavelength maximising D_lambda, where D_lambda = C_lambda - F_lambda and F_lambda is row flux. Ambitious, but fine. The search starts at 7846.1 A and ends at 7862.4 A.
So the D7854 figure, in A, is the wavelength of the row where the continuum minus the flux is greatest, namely 7861.51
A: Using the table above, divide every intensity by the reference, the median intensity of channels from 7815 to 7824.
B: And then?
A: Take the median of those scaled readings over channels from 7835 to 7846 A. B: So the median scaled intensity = 0.978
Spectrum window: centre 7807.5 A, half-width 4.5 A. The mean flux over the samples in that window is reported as 19.1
